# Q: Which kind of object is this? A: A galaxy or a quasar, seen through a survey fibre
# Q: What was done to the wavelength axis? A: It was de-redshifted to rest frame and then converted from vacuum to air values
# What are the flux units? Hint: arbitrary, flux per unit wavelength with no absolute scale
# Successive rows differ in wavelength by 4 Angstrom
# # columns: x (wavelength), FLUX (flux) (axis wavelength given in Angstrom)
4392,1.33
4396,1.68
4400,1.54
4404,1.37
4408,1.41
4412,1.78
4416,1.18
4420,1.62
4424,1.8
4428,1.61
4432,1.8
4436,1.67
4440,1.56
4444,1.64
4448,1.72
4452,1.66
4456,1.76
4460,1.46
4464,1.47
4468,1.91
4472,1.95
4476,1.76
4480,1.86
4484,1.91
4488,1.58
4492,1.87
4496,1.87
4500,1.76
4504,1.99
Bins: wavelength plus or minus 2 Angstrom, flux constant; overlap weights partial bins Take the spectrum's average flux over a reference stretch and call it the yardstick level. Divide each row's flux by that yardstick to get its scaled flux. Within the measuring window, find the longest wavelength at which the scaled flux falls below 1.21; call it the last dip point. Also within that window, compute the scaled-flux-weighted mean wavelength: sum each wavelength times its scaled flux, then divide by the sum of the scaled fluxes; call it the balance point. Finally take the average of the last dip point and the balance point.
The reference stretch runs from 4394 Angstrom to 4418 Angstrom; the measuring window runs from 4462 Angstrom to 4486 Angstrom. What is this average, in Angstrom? 4475.2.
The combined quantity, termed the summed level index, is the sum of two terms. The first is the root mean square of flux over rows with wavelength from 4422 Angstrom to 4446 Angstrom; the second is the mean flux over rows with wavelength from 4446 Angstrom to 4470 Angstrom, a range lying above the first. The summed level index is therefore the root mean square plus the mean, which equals 3.35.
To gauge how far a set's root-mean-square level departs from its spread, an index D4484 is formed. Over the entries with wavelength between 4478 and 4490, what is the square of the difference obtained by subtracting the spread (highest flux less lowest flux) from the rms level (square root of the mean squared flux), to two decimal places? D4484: 2.13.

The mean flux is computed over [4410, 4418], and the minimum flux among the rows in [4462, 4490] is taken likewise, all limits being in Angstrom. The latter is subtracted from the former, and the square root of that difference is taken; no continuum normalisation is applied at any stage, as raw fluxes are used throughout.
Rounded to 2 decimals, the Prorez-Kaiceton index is 0.10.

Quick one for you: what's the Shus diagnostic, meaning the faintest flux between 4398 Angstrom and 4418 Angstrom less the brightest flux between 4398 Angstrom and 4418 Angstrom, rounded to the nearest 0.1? -0.6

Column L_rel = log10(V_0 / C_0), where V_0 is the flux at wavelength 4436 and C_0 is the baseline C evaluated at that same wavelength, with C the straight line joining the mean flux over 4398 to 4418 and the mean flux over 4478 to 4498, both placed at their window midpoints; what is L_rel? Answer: 0.02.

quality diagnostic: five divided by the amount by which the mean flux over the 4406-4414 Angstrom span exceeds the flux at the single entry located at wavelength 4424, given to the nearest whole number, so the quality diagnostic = -24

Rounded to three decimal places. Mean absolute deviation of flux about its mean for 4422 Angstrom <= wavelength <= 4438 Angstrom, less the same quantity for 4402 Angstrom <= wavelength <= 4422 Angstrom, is -0.102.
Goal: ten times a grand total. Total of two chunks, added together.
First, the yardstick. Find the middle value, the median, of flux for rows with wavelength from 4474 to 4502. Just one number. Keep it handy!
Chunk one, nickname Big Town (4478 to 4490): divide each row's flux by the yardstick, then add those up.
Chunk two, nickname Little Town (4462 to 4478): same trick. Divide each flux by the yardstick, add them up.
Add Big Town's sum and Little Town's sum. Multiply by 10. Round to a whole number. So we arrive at 67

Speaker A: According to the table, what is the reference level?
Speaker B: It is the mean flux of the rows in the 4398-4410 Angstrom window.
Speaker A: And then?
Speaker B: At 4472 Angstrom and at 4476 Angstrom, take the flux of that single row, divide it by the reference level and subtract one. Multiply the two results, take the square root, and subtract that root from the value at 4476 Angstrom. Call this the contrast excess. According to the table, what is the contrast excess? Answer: -0.06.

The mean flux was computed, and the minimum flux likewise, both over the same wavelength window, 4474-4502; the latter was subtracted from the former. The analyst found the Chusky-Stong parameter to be 0.22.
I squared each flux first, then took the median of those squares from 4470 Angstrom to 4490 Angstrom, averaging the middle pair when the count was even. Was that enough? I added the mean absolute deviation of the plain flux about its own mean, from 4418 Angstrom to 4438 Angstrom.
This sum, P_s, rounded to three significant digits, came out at 3.54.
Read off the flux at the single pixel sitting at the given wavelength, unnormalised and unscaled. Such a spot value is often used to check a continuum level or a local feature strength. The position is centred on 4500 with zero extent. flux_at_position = 1.76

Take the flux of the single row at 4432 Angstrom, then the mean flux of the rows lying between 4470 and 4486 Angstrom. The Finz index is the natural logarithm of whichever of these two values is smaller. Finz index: 0.59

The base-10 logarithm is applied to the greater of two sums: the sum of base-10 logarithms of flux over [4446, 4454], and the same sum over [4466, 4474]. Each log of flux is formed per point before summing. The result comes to -0.24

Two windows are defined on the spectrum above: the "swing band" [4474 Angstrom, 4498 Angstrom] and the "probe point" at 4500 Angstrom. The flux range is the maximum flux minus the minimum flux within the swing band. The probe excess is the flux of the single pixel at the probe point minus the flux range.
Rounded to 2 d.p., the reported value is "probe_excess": 1.43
